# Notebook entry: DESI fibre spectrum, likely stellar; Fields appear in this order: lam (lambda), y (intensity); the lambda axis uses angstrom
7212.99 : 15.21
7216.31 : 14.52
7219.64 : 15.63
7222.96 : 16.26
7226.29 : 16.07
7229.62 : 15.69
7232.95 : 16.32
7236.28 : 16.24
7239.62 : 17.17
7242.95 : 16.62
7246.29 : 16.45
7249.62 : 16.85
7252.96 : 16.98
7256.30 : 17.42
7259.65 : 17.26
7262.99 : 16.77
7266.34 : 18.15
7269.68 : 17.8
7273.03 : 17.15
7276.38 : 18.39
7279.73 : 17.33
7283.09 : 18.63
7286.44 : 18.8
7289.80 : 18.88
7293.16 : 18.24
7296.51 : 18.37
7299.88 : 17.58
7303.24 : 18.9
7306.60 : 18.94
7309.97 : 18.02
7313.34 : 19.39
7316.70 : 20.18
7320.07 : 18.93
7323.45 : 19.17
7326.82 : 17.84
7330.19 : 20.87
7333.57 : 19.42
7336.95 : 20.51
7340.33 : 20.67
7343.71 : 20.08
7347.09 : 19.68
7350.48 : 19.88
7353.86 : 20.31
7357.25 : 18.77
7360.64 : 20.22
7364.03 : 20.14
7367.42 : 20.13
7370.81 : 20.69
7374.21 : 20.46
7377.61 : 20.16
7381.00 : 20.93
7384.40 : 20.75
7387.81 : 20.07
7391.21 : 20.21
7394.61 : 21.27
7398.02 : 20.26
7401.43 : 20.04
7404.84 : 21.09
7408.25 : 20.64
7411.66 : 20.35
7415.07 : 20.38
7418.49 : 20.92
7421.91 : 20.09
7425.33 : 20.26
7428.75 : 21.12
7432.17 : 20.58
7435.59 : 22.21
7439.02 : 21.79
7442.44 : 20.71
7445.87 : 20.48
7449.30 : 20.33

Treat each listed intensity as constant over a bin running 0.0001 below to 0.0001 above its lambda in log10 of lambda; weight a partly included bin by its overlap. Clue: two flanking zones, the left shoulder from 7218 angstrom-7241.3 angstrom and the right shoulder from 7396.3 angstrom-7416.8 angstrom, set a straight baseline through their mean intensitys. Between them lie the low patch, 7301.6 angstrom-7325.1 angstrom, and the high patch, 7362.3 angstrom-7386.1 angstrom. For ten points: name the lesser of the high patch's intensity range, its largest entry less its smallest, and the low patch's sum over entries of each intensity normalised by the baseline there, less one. 0.33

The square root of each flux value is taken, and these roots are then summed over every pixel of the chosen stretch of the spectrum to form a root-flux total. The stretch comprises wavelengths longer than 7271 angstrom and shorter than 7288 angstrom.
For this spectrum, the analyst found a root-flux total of 21.2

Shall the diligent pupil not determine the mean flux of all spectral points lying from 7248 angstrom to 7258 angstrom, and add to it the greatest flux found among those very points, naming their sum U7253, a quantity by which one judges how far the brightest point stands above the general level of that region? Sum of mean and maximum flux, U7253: 34.5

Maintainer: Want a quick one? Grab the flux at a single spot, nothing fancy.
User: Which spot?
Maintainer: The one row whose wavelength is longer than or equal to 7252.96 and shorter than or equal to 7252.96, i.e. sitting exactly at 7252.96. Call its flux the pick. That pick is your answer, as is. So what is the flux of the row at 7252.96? 16.98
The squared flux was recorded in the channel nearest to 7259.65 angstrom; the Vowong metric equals 298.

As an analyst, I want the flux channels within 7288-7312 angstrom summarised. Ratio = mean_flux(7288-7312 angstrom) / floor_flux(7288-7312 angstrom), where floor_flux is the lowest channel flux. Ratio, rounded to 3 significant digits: 1.05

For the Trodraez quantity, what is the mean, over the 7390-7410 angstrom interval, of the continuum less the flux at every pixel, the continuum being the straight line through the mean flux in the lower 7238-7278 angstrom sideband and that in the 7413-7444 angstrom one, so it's -0.31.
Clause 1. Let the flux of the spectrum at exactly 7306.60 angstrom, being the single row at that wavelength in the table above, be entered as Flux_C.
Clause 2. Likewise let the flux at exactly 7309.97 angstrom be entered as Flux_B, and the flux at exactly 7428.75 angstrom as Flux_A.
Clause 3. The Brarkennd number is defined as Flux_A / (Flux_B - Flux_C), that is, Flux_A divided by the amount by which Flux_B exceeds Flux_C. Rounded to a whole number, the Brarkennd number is -23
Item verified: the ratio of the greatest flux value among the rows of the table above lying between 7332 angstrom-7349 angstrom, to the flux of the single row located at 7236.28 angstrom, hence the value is 1.27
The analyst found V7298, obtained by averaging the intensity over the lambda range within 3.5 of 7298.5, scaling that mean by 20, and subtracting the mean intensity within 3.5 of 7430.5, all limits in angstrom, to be 339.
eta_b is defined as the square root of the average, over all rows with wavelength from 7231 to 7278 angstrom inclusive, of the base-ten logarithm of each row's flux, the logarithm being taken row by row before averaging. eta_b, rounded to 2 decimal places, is 1.11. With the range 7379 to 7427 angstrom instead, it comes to 1.15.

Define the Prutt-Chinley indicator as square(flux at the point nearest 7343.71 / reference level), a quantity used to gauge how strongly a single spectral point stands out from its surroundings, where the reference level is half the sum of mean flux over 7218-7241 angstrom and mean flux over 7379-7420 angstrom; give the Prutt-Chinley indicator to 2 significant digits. 1.2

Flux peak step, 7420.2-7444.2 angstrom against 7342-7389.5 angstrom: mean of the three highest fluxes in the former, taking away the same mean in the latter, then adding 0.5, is 1.4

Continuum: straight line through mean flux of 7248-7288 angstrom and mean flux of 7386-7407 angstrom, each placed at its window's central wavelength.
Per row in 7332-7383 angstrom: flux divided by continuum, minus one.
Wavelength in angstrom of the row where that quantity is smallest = 7357.25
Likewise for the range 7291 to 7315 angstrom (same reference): 7299.88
